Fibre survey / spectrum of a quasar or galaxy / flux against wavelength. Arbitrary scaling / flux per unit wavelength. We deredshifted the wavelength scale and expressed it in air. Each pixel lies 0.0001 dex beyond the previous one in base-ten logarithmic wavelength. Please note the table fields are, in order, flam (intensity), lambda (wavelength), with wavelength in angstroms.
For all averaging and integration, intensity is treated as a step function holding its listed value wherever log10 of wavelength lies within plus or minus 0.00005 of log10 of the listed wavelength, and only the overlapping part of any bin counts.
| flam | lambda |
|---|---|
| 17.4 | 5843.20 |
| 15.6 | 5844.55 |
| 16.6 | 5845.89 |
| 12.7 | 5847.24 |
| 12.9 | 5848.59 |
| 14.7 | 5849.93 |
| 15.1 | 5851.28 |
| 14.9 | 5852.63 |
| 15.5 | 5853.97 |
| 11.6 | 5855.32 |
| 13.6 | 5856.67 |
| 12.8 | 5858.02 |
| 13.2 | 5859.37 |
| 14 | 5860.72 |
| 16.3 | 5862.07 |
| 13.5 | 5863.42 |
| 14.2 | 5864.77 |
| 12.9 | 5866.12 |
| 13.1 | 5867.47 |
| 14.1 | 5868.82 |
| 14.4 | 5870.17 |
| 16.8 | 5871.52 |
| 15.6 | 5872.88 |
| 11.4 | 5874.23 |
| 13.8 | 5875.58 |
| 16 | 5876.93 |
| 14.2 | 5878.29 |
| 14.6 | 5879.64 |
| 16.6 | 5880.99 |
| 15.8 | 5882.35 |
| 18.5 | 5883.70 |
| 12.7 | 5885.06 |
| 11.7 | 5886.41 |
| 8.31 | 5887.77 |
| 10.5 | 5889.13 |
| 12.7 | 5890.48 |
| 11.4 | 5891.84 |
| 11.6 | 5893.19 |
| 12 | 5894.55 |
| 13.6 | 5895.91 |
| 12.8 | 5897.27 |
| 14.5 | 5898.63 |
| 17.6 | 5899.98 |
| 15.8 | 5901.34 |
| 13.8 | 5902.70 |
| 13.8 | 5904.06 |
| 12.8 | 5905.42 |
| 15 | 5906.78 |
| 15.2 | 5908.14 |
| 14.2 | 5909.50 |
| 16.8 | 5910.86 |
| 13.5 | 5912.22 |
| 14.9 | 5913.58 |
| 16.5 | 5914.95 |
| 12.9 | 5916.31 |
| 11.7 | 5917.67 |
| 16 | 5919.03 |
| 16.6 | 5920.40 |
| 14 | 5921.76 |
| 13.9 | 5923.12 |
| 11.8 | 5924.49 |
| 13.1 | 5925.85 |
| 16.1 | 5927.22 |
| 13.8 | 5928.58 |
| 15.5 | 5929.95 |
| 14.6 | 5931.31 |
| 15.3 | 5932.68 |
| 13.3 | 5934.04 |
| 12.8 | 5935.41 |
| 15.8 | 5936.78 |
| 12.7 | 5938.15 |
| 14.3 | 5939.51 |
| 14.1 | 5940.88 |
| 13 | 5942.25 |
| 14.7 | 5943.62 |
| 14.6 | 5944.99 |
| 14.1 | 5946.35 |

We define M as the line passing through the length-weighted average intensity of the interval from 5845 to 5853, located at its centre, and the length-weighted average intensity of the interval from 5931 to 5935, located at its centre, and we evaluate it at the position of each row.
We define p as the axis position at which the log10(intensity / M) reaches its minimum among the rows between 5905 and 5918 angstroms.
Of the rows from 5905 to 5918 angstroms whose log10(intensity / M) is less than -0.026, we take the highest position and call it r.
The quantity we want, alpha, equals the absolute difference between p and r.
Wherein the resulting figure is 0.0 angstroms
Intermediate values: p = 5917.67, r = 5917.67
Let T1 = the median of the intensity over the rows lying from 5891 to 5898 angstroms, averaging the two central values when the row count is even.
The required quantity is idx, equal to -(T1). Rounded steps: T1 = 12.0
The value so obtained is -12.0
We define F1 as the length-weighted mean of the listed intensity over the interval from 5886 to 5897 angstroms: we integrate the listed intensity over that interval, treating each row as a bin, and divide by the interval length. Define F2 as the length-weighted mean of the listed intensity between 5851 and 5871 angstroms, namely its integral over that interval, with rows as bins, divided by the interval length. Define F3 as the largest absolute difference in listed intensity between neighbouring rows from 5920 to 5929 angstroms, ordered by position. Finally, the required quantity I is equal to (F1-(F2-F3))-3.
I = -2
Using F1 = 11.5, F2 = 13.9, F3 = 3.0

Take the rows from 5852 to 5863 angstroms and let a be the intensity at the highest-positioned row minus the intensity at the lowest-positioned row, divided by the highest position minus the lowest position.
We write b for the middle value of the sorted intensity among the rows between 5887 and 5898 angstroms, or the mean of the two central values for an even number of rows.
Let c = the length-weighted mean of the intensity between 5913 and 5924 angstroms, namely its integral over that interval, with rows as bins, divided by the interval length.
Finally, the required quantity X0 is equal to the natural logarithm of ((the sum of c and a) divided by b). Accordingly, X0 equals 0.22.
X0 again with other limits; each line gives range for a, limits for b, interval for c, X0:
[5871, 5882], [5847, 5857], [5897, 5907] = 0.03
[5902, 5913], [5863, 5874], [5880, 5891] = -0.06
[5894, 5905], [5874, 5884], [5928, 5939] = -0.05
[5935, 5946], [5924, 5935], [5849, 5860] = -0.01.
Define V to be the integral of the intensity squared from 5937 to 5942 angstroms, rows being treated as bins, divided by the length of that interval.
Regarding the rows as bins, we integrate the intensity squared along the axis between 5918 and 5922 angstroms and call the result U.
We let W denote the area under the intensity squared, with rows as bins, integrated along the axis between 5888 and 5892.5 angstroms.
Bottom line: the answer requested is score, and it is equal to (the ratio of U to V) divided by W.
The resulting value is 0.0087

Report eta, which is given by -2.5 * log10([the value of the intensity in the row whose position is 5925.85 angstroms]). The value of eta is -2.79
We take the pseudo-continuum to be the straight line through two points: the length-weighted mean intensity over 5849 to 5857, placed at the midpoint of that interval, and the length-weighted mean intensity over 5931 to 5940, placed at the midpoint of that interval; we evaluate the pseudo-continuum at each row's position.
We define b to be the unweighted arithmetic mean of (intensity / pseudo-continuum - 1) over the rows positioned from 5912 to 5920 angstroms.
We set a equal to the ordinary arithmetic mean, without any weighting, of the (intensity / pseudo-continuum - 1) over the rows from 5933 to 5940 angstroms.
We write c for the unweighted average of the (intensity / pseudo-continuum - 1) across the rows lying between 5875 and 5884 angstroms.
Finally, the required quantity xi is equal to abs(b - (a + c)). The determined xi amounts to 0.07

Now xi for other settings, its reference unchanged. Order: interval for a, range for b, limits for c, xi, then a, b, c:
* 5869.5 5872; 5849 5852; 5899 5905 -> 0.13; 0.099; 0.047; 0.08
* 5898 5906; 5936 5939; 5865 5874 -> 0.05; 0.040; 0.012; 0.02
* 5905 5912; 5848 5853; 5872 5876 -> 0.01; 0.047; 0.012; -0.04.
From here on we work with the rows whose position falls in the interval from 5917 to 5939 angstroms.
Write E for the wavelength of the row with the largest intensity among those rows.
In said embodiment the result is 5920.40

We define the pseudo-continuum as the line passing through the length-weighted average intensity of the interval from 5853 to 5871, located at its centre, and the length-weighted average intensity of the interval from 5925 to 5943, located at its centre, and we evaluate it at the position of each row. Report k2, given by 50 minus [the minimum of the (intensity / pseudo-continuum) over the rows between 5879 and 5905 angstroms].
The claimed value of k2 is 49.4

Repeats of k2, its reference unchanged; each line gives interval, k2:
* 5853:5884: 49.2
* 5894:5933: 49.2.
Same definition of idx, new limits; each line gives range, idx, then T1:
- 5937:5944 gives -14.1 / 14.1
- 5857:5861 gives -13.2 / 13.2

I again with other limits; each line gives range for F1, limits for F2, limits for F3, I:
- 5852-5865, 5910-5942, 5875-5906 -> 2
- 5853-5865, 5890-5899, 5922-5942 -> 1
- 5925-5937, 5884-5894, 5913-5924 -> 4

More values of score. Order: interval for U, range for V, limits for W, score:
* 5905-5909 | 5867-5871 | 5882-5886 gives 0.0043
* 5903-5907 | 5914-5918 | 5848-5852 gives 0.0047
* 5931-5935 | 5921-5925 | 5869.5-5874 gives 0.0043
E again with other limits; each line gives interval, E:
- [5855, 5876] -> 5871.52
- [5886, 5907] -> 5899.98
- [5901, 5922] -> 5910.86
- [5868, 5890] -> 5883.70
